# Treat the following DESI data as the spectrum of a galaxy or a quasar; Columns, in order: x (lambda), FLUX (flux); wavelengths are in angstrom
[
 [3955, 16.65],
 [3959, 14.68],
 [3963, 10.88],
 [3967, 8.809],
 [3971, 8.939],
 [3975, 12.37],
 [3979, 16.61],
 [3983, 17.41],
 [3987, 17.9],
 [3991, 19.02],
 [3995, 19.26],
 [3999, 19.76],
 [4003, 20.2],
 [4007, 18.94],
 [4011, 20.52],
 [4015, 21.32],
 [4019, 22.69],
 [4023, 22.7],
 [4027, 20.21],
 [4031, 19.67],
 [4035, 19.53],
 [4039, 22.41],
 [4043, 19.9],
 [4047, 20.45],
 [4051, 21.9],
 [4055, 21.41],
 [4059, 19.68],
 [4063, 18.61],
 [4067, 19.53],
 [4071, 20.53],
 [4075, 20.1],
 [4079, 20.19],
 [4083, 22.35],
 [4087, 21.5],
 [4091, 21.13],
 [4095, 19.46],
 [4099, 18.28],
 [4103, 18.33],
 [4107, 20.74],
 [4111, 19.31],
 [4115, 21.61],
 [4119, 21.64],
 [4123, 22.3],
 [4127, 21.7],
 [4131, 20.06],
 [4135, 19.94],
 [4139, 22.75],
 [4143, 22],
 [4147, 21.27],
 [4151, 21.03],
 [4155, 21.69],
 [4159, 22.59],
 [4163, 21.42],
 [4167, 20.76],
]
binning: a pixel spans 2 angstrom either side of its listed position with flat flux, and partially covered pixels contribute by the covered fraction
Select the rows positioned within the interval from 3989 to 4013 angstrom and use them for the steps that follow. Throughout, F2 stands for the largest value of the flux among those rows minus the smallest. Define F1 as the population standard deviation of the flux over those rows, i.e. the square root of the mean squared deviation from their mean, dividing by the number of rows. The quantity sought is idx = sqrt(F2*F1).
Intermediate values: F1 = 0.59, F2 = 1.58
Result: 0.97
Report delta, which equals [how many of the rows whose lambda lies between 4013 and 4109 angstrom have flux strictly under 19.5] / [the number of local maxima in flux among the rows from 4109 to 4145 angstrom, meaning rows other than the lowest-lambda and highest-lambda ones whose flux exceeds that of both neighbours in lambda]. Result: 2.0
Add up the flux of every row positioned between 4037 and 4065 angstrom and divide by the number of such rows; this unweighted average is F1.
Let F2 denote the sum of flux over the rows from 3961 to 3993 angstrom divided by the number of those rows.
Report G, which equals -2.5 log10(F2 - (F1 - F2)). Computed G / -2.17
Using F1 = 20.62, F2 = 14.0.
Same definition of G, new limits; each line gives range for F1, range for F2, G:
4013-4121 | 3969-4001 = -2.72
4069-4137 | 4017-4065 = -3.30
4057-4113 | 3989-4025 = -3.31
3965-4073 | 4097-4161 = -3.40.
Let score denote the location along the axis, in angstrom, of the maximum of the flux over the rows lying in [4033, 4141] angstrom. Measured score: 4139 angstrom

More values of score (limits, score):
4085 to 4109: 4087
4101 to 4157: 4139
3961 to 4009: 4003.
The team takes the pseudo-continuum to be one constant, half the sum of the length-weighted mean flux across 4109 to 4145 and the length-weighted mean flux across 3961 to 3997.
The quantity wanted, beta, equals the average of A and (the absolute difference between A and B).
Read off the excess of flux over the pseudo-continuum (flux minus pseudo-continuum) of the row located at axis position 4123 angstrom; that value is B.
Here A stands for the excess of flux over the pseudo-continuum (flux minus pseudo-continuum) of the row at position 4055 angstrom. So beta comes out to 2.2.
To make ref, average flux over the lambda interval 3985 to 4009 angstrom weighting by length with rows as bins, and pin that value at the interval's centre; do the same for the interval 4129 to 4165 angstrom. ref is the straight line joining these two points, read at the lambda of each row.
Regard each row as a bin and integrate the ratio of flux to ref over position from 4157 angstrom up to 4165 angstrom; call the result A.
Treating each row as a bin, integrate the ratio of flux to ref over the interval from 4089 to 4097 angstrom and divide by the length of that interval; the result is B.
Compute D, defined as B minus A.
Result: -7.2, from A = 8.14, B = 0.98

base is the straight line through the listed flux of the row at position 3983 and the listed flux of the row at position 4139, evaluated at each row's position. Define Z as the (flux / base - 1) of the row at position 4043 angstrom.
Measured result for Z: 0.022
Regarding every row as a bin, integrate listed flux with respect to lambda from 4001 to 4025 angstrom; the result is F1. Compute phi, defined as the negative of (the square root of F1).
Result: -22.5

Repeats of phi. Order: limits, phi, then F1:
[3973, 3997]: -20.3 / 410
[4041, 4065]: -22.1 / 488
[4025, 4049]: -22.1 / 489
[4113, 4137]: -22.6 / 509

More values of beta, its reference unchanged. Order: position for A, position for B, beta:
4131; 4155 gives 1.9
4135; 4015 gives 1.7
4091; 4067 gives 2.4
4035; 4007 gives 1.1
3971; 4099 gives 0.2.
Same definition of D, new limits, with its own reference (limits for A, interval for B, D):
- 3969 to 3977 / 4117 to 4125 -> -3.5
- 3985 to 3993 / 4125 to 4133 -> -6.8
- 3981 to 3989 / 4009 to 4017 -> -6.4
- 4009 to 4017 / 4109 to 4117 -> -7.6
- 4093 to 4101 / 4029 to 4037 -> -6.3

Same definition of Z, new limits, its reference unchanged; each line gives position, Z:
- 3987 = 0.020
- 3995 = 0.081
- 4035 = 0.018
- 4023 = 0.209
